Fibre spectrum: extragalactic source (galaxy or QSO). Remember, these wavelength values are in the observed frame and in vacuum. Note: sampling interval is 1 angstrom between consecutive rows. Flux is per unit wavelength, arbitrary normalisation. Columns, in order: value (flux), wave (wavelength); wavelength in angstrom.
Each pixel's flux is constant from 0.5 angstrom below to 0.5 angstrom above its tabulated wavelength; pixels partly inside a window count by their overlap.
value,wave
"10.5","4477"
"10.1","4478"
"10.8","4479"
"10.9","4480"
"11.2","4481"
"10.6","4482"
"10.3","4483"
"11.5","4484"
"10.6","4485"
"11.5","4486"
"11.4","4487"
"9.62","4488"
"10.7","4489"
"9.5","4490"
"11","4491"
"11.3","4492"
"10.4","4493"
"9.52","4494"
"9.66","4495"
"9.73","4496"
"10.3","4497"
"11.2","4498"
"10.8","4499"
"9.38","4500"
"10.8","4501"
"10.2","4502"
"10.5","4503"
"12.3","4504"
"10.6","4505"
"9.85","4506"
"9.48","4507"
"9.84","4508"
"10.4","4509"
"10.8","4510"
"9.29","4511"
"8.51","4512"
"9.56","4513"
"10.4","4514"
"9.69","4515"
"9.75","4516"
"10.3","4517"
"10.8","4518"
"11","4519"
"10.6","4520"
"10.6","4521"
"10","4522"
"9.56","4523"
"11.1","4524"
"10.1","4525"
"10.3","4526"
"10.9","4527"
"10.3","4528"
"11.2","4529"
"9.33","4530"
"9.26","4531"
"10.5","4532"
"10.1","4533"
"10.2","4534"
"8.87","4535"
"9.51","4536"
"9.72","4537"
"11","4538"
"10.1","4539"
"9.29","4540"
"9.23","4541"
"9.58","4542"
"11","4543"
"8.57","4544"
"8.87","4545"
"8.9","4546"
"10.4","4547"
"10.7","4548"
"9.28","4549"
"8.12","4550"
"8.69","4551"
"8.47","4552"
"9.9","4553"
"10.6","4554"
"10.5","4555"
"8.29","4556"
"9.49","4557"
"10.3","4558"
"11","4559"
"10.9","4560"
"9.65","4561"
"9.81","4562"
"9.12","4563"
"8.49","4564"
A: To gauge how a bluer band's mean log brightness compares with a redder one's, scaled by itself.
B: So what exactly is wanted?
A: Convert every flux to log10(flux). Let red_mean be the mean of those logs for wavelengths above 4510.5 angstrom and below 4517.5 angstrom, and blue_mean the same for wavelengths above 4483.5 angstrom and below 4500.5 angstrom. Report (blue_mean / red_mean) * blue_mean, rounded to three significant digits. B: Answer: 1.06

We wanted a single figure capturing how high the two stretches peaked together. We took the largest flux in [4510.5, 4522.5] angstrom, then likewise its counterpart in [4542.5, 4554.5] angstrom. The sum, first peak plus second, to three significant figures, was 22.0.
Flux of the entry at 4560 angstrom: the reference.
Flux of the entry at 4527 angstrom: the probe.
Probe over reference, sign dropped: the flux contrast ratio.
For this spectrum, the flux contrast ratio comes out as 1.00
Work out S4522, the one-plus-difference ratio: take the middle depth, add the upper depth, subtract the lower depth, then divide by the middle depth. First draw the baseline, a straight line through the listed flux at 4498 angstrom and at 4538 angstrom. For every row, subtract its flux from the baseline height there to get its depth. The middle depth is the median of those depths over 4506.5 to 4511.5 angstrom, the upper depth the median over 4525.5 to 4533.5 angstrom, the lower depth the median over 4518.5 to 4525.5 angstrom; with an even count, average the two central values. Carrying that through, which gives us 1.20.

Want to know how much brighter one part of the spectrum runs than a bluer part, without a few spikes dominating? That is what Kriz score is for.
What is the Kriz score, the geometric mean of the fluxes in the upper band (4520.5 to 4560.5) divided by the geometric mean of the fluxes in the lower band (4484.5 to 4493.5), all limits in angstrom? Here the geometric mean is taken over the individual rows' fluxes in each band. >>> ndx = 0.92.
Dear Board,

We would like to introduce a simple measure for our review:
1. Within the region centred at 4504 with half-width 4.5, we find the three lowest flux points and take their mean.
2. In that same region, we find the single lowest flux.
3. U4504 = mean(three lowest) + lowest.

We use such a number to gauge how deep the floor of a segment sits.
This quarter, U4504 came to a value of 18.9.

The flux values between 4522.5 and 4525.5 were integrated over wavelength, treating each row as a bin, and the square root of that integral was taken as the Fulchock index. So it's 5.55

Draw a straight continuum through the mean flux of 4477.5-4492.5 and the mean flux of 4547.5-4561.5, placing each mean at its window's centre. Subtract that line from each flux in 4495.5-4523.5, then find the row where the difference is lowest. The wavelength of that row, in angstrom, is 4512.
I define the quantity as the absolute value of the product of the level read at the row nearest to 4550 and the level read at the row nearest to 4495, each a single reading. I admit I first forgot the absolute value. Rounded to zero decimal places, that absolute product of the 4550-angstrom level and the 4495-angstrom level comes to 78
